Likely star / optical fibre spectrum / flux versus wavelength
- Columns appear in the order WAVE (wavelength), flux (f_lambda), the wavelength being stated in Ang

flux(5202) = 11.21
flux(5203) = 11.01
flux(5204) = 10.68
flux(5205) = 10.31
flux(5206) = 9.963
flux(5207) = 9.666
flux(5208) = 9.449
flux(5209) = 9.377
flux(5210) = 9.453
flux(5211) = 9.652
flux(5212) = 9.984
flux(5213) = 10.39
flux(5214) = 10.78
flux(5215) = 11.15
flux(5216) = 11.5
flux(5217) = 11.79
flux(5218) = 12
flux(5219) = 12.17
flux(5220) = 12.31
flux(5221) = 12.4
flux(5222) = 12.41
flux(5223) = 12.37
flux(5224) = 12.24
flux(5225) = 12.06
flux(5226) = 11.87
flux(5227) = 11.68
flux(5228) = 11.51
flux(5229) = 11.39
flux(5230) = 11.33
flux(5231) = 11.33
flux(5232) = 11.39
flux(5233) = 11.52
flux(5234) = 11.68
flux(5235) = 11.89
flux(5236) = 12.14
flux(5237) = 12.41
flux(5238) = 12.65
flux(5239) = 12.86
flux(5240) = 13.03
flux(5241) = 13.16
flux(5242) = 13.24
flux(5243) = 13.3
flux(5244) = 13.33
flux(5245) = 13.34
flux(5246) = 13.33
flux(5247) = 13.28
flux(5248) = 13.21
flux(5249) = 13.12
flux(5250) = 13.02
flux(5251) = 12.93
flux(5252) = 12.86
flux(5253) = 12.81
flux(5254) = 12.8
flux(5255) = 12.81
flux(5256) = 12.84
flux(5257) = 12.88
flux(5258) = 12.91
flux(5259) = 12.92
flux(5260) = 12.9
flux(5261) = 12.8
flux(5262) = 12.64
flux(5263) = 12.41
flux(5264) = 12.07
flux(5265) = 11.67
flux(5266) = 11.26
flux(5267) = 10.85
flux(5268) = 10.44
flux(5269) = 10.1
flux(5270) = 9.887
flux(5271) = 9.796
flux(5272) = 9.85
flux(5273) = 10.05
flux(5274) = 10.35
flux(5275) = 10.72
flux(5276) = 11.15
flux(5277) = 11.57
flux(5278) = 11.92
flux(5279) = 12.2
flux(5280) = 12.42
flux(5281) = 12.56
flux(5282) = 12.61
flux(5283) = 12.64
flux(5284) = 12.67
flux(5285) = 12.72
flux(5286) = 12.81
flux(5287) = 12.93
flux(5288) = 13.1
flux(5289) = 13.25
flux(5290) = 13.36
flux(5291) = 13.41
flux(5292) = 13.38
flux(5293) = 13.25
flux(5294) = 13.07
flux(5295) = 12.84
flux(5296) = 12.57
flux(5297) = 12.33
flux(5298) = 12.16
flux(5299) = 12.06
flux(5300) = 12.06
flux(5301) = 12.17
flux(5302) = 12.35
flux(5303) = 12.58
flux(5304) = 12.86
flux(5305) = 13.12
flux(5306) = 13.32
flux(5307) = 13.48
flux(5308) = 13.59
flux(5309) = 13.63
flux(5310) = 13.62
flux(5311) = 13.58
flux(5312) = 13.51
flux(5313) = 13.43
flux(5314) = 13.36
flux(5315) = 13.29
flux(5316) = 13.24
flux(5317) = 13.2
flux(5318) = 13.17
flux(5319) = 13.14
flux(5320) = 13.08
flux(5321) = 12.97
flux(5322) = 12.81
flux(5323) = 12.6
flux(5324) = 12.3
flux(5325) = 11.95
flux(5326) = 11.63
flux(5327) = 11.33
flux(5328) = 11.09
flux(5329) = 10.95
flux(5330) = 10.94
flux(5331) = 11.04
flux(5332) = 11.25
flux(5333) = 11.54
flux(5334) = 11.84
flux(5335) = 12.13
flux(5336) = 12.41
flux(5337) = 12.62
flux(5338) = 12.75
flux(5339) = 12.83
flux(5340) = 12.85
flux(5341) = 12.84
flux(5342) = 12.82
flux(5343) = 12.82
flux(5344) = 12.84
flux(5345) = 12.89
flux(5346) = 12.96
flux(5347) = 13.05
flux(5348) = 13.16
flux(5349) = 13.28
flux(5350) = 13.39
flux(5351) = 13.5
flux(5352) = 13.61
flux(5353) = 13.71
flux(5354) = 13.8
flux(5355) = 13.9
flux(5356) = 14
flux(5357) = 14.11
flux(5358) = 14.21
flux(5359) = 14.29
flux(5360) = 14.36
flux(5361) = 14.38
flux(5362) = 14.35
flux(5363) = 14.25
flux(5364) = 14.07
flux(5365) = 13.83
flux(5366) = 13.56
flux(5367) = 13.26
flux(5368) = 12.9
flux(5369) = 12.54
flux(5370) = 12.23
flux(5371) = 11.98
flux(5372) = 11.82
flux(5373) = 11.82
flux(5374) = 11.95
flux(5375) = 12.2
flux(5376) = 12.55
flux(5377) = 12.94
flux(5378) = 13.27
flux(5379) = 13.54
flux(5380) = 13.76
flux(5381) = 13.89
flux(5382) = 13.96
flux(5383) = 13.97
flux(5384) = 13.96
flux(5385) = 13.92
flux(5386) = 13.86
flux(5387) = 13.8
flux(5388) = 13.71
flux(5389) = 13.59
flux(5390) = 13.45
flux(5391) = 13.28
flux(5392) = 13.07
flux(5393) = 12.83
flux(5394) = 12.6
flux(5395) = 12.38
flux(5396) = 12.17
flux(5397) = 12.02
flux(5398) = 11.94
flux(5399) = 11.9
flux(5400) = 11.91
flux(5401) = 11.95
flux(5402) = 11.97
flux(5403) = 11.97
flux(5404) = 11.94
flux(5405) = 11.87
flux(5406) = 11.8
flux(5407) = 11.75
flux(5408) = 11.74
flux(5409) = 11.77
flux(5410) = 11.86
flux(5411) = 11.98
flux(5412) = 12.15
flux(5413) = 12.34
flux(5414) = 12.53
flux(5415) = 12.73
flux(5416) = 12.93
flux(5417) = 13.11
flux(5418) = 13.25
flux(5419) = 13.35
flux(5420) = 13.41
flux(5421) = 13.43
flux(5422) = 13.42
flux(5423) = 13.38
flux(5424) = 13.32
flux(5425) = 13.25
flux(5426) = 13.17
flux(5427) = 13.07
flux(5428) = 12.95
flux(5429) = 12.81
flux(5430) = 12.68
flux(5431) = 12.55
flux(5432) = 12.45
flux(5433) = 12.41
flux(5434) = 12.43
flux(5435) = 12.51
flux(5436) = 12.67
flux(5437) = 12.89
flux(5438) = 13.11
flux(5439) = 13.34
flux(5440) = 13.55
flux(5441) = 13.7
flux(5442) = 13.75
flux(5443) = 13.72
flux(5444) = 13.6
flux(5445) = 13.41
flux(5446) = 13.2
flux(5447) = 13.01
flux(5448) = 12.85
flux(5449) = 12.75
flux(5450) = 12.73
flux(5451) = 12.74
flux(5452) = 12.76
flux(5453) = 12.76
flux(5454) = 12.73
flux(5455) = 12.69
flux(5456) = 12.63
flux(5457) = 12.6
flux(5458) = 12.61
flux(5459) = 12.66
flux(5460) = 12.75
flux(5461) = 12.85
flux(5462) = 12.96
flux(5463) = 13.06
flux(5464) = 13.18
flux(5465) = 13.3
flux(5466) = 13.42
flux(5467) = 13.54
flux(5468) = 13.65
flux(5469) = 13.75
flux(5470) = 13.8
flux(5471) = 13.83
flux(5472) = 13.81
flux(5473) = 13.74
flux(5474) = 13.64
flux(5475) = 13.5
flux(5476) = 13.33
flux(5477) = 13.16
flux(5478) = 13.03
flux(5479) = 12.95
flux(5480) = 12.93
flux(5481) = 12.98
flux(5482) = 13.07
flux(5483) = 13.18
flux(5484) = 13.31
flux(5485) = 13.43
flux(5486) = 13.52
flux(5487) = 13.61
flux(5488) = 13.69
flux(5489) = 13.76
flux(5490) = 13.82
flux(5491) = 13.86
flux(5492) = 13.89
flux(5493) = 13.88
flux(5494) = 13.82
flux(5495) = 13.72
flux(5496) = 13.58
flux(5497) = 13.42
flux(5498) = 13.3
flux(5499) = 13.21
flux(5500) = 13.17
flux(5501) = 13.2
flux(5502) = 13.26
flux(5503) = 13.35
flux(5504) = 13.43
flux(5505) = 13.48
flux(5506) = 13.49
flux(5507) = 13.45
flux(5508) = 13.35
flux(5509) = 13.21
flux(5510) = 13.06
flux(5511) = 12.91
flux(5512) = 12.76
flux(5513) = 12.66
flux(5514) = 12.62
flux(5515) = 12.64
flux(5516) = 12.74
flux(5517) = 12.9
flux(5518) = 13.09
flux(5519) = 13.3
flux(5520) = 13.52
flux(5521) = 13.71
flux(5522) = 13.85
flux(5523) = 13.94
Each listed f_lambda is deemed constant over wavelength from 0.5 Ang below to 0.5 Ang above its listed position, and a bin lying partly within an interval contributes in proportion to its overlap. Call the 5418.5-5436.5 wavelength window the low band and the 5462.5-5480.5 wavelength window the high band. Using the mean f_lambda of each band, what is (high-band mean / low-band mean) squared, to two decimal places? 1.07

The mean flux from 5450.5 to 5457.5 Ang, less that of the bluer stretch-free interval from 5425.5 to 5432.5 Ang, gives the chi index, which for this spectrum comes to -0.11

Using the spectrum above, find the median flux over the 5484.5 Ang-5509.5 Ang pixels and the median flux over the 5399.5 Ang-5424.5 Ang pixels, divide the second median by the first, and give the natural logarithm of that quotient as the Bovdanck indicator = -0.10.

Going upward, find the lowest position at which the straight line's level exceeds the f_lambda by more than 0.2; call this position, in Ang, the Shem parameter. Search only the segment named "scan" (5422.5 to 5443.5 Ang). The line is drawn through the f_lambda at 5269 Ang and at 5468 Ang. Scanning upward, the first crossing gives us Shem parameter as 5430 Ang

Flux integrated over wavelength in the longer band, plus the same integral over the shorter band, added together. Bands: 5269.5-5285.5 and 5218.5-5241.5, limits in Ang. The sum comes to 461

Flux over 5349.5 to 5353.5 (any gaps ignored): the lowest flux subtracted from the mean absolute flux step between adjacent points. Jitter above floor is -13.3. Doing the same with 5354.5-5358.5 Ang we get -13.8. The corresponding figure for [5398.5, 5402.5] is -11.9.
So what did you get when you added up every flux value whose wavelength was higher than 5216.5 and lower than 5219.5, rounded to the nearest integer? 36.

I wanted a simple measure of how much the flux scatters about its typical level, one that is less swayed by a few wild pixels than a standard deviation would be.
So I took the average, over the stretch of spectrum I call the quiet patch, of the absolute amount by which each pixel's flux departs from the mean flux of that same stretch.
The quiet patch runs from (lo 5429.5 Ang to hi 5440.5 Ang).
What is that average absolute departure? 0.32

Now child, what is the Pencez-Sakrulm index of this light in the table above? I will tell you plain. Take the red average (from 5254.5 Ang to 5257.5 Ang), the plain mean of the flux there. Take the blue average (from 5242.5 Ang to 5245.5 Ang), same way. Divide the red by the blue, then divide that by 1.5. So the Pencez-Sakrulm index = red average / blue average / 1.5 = 0.643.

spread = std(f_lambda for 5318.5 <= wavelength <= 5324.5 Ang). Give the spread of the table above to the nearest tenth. 0.3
